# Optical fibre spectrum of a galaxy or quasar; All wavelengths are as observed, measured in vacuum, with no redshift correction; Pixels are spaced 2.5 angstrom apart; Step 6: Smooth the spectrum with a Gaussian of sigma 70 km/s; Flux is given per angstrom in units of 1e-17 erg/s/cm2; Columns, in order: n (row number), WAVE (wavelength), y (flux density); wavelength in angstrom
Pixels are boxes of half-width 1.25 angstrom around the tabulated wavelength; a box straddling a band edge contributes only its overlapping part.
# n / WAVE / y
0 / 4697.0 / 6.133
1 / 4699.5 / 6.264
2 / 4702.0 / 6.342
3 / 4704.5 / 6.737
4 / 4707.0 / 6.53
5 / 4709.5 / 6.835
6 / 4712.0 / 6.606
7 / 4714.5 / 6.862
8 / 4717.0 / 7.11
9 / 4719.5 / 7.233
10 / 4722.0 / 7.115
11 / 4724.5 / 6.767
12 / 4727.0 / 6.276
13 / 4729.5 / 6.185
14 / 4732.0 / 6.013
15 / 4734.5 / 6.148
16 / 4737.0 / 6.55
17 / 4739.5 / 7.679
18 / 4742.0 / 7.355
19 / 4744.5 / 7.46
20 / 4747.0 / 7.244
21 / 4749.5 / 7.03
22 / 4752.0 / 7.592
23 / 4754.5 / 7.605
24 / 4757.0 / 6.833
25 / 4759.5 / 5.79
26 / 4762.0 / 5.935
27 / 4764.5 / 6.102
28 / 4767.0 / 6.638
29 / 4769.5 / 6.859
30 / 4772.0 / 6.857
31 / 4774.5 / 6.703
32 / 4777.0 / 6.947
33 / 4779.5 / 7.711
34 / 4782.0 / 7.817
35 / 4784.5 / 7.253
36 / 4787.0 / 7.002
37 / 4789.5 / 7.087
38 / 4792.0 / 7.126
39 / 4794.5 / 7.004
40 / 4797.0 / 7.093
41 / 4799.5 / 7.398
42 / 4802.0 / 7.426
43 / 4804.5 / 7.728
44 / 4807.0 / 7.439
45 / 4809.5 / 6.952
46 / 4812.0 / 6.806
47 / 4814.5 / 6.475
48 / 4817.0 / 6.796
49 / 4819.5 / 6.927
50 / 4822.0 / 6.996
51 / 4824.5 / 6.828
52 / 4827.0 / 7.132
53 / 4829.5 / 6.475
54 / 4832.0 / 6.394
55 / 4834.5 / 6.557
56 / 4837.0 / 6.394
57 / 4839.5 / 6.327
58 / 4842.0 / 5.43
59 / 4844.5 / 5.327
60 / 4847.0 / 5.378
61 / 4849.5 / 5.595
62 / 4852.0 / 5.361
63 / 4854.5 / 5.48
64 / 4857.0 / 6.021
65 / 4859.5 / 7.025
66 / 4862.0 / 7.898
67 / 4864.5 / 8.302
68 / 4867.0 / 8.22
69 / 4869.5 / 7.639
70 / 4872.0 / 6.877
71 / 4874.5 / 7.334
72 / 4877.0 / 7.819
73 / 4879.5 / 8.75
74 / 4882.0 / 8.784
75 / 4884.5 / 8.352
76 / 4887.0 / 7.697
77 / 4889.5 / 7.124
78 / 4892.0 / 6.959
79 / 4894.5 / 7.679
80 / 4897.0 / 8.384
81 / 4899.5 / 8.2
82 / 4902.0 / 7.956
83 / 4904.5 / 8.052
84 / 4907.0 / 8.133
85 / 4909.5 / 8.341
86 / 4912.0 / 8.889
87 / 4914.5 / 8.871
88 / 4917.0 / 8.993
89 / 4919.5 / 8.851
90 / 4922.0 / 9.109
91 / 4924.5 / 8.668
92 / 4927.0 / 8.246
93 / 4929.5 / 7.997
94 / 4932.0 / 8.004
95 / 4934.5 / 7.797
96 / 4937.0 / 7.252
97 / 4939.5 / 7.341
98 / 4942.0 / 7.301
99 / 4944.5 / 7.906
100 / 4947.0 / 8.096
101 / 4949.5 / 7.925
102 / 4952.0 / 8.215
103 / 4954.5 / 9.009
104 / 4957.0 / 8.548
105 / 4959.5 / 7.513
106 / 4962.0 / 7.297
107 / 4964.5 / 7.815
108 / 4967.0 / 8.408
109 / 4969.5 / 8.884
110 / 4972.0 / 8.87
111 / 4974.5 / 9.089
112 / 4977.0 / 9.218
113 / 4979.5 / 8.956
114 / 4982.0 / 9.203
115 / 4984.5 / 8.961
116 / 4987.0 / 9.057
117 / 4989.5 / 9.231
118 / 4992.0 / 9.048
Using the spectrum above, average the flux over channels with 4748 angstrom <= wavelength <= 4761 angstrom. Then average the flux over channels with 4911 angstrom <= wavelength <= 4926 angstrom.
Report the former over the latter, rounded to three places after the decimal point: 0.783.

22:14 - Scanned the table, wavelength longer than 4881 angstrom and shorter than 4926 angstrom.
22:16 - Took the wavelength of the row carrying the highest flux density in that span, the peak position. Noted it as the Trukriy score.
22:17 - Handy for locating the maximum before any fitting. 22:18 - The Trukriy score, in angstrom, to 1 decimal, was 4922.0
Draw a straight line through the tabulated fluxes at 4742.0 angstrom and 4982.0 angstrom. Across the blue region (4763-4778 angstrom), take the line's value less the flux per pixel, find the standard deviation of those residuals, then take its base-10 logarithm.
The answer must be -0.6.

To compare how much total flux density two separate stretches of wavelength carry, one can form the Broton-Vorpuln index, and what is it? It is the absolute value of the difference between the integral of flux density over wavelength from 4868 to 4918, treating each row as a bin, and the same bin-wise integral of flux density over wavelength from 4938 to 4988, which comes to 17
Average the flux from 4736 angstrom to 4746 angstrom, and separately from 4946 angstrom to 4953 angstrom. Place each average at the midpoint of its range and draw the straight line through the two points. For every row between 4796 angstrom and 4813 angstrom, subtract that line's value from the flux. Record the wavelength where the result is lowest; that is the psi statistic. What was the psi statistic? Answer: 4812.0 angstrom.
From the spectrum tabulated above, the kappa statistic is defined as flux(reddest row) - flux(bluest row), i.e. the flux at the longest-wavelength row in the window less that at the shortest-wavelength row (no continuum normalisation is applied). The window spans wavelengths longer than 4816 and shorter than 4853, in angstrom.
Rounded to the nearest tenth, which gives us -1.4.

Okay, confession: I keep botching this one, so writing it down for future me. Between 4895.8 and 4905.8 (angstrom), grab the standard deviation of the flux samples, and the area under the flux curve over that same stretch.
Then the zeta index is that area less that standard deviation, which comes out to 81.3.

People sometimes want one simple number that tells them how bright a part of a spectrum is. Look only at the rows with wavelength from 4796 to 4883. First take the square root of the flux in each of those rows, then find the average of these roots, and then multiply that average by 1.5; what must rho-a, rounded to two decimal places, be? 3.93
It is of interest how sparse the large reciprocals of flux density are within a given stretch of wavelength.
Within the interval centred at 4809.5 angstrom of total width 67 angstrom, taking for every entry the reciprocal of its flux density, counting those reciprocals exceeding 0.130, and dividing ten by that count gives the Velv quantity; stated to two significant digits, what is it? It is 0.42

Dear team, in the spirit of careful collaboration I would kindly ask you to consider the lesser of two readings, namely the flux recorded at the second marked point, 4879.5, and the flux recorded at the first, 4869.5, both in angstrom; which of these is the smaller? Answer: 7.6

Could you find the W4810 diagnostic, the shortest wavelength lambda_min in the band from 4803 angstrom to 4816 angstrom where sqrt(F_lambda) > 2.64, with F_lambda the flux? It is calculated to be 4804.5 angstrom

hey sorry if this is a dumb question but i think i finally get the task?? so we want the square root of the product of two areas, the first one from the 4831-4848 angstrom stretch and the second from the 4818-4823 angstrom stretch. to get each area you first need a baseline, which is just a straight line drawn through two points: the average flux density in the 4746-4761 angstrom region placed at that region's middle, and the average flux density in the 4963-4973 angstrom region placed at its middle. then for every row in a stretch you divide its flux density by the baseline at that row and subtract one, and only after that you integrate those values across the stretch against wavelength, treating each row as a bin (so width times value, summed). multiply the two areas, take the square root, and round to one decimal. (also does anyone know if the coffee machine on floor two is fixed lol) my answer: 1.1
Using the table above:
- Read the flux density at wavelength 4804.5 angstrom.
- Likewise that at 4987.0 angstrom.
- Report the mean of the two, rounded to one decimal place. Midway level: 8.4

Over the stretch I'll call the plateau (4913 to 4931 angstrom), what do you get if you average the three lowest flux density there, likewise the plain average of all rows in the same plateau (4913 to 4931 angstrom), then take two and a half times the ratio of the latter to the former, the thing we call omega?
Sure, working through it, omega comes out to 2.61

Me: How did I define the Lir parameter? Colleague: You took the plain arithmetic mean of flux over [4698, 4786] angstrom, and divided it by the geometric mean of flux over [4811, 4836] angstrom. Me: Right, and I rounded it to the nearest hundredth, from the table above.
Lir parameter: 1.01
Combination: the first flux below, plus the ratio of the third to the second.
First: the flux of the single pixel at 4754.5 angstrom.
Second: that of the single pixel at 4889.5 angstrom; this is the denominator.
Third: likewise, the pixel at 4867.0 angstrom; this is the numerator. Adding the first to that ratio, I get 8.8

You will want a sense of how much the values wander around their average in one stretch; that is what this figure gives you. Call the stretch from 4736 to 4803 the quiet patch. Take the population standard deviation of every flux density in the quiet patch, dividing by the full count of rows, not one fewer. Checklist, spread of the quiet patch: 0.51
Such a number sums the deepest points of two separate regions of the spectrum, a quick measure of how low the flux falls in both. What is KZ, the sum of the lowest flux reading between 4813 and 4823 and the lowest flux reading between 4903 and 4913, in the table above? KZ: 14.5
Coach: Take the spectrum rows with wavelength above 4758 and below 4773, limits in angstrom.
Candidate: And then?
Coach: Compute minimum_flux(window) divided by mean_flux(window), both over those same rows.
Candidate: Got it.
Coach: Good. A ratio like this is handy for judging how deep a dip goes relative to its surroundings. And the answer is 0.910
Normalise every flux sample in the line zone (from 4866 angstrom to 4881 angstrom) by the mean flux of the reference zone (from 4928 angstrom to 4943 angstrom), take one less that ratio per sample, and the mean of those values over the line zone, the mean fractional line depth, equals -0.02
